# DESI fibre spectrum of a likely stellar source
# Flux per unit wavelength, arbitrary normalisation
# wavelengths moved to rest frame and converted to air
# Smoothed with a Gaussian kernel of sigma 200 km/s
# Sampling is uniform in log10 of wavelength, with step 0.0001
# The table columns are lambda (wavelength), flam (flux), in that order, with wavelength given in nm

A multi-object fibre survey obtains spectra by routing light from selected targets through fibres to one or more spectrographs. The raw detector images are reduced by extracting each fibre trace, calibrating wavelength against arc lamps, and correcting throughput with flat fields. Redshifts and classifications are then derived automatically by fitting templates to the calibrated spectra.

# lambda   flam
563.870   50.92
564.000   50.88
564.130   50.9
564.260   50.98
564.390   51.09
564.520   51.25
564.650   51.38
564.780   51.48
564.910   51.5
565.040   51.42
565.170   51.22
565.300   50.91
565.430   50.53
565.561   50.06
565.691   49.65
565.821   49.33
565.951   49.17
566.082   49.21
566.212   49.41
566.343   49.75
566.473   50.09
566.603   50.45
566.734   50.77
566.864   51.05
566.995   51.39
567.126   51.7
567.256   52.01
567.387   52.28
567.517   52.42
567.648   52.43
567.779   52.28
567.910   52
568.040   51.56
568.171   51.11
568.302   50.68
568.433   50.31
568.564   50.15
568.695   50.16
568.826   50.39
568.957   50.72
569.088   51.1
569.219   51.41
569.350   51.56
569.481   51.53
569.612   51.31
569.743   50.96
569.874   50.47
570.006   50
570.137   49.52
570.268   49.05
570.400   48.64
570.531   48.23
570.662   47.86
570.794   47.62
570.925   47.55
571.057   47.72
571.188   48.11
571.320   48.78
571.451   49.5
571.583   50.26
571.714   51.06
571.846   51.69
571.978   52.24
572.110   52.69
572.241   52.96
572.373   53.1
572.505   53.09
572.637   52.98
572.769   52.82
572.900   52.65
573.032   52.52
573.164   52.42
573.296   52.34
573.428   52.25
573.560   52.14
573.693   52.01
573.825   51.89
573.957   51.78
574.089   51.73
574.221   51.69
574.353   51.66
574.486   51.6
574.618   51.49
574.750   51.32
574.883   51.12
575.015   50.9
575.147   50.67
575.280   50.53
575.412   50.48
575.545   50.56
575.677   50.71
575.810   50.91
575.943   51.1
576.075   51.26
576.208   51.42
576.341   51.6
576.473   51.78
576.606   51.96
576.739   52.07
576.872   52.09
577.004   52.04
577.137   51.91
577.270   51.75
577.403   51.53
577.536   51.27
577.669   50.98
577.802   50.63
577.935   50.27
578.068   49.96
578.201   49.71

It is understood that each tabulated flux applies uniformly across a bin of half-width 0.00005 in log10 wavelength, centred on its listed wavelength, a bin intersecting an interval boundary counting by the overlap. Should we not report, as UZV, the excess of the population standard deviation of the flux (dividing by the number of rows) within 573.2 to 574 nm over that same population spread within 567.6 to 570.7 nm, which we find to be -1.0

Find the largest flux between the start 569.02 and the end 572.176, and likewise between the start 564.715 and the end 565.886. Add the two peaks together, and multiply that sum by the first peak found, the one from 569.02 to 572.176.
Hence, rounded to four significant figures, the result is 5490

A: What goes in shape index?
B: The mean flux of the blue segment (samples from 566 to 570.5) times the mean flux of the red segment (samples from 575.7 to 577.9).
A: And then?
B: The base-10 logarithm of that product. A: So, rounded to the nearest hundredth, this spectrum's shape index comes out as 3.42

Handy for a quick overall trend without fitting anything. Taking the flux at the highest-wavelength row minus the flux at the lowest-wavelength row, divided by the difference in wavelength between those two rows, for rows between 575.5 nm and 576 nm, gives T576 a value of 1.4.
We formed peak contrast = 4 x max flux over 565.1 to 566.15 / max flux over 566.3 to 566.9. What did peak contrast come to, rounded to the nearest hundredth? 4.01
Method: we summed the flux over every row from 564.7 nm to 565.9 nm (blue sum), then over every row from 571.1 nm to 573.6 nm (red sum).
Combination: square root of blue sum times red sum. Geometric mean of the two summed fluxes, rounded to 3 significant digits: 670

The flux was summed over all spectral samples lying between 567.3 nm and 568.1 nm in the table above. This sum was 313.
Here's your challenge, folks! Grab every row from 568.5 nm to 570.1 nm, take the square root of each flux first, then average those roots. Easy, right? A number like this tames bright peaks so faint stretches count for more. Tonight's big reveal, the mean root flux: 7.13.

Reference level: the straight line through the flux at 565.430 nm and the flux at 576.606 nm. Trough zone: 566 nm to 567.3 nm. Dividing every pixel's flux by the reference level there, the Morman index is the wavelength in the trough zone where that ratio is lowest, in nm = 566.082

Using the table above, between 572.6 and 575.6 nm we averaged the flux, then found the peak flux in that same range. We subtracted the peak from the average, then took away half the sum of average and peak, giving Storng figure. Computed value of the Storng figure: -53.6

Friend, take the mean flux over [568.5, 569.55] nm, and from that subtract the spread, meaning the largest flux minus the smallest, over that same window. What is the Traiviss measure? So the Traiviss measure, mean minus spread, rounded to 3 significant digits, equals 49.5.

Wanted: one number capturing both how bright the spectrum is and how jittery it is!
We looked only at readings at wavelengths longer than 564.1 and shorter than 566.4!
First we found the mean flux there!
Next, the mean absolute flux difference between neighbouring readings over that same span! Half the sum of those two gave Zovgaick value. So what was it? 25.4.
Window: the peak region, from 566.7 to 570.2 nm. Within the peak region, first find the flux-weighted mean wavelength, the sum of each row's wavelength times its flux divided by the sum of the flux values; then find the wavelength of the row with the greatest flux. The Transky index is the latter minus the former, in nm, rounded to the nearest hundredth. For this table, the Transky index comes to -0.78 nm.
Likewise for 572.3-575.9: -1.70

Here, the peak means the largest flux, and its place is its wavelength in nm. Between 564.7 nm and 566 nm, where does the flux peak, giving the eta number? 564.910 nm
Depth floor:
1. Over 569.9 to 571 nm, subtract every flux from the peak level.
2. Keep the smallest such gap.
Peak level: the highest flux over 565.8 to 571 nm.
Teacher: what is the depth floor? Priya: 2.4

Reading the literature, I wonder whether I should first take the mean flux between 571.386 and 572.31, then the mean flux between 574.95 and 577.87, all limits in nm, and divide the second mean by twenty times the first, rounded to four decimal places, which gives 0.0498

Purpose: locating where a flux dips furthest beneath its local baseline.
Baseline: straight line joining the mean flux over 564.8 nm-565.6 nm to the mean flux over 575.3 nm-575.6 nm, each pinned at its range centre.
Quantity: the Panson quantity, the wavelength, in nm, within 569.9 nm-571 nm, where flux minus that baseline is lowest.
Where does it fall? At 570.925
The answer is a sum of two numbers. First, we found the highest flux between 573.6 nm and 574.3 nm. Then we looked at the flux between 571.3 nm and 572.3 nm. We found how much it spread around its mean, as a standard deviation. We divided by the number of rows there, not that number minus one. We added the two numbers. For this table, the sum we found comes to 53.4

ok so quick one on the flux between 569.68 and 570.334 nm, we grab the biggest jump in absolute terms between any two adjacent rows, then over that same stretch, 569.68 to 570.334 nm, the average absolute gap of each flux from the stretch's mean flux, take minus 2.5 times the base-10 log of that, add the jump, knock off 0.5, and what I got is 0.60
